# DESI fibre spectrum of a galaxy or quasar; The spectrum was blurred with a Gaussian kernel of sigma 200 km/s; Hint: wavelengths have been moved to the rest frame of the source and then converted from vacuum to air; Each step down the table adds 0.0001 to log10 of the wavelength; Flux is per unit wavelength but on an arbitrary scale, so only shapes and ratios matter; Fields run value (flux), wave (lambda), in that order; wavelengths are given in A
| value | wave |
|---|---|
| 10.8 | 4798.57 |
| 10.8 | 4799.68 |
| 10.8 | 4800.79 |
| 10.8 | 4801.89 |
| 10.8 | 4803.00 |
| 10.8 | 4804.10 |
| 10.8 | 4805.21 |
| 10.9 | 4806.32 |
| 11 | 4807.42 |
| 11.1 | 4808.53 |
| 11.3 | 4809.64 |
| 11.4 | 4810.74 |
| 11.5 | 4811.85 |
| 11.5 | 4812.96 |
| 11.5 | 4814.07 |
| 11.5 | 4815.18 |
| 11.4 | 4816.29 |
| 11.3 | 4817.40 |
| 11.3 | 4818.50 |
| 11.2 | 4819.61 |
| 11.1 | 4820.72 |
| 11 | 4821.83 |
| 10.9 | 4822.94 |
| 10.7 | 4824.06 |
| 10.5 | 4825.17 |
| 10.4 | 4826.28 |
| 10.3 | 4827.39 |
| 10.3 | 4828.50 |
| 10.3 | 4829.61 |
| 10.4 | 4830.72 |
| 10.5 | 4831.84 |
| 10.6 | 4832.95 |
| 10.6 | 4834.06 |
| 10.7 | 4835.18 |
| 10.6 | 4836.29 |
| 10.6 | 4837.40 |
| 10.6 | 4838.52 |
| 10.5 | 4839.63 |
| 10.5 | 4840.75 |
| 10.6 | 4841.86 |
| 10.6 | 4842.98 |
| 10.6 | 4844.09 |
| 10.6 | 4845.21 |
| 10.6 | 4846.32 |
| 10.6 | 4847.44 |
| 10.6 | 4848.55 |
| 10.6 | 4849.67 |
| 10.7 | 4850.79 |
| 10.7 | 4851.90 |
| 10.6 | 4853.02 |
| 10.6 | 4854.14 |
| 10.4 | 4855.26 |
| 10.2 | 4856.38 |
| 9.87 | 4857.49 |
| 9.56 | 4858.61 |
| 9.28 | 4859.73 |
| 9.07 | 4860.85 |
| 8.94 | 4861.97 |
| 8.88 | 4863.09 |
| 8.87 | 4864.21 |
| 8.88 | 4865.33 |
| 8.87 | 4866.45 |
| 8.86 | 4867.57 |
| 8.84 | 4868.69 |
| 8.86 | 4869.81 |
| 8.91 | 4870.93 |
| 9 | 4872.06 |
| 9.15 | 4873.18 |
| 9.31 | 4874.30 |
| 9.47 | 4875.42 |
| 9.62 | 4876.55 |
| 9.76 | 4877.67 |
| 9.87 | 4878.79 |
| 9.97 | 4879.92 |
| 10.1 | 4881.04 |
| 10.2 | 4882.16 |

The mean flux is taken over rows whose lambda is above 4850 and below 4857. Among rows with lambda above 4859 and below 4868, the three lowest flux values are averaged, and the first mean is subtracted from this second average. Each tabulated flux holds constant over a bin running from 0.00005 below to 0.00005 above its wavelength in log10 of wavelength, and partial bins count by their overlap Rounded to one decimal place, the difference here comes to -1.7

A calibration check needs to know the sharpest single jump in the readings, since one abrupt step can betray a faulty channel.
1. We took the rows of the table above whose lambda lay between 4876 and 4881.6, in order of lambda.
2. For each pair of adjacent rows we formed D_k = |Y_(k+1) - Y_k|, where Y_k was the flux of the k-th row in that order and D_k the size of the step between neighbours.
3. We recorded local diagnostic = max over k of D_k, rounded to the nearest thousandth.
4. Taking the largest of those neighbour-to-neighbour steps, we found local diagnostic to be 0.140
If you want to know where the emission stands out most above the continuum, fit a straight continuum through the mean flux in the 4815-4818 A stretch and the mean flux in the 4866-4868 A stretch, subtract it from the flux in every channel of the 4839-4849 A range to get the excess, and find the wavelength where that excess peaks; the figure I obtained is 4848.55 A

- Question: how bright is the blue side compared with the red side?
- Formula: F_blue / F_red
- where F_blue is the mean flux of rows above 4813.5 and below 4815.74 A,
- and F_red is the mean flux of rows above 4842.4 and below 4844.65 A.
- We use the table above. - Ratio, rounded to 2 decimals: 1.08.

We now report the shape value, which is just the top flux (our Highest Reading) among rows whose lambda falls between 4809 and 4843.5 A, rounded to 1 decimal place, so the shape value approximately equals 11.5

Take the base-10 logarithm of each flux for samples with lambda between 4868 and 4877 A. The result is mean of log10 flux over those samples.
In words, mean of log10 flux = 0.96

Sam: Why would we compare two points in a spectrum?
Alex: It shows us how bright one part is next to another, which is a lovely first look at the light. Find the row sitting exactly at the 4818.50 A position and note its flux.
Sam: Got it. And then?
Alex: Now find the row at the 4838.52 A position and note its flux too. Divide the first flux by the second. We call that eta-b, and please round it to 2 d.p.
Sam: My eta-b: 1.07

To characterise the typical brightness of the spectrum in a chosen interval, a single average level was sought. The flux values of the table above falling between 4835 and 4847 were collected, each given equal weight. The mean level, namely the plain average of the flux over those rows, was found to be 10.6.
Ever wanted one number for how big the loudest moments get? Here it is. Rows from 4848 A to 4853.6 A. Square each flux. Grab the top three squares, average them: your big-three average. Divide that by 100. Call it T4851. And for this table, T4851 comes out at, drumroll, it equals 1.1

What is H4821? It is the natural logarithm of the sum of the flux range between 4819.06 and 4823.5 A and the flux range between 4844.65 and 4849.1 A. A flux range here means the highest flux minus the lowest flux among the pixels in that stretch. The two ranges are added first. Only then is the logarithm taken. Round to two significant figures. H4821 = -1.2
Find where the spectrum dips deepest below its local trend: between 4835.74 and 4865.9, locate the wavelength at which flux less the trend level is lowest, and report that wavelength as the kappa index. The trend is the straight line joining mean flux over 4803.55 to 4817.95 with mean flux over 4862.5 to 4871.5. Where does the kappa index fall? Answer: 4863.09 A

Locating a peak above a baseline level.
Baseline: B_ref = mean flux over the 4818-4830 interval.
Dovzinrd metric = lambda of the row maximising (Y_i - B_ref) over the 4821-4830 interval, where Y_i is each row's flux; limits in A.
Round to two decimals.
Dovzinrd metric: 4821.83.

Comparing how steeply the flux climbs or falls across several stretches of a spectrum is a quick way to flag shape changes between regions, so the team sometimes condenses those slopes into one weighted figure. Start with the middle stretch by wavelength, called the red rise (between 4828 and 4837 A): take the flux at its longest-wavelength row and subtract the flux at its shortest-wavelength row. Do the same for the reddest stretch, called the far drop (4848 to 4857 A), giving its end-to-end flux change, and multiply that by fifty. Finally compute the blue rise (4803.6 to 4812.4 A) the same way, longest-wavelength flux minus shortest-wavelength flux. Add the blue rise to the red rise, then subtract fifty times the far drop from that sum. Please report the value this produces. 21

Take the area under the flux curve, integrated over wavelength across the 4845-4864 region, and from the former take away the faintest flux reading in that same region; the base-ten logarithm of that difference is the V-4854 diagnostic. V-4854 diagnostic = 2.26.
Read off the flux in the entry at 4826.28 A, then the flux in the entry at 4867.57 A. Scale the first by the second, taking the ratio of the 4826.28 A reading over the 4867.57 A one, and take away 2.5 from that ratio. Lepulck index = -1.33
